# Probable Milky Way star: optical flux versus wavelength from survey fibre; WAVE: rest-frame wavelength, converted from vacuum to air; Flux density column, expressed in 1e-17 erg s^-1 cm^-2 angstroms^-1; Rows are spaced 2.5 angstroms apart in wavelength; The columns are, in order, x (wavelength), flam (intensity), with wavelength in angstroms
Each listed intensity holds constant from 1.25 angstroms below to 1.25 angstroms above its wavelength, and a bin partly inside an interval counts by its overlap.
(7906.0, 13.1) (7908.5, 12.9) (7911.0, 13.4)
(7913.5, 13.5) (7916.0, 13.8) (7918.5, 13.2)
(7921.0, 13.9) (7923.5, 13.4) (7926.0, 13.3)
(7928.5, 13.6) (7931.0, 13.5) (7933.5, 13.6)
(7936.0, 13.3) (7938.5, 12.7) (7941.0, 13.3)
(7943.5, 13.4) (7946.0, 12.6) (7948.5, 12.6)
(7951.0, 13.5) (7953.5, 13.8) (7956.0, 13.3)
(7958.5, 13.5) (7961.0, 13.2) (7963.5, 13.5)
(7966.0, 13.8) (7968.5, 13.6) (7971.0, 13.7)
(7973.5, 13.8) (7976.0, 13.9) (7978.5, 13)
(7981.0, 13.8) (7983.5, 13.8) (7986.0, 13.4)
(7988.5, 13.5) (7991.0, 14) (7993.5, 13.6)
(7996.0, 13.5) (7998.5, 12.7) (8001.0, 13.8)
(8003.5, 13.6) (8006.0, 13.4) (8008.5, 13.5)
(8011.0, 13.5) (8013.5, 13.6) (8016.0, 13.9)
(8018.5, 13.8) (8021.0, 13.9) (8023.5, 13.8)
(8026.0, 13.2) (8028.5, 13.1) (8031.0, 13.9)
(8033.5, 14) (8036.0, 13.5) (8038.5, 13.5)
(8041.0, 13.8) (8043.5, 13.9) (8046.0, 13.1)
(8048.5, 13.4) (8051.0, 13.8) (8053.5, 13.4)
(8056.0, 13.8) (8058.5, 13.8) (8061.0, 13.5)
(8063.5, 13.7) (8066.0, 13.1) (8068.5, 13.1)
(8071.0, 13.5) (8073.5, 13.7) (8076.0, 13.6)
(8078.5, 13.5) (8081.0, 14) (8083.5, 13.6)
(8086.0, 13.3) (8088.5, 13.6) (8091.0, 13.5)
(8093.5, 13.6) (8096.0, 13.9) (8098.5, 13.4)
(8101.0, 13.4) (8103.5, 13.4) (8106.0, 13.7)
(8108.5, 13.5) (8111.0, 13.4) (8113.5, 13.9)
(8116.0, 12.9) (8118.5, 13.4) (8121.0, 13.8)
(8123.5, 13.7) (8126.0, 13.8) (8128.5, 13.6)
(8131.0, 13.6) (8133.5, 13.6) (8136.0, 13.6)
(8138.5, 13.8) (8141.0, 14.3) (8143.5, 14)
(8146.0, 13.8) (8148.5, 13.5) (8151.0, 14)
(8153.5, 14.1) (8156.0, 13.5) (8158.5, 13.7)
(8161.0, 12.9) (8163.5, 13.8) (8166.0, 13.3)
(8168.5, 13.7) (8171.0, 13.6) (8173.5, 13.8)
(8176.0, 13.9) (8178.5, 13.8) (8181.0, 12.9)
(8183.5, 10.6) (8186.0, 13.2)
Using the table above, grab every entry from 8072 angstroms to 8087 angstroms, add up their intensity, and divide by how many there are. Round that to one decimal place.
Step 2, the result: 13.6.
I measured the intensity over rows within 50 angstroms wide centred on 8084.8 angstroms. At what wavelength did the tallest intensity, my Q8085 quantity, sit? 8081.0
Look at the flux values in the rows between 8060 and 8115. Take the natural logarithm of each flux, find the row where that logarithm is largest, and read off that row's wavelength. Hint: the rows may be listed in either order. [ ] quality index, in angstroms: 8081.0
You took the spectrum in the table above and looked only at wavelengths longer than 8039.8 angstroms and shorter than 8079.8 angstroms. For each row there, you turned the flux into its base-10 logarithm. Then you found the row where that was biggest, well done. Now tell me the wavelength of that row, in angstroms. 8043.5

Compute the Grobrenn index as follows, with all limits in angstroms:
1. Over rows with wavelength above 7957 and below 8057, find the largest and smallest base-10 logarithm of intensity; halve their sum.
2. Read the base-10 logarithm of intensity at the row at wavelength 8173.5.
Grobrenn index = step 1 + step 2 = 2.265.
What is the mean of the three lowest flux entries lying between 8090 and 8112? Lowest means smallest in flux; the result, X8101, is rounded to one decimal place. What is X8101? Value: 13.4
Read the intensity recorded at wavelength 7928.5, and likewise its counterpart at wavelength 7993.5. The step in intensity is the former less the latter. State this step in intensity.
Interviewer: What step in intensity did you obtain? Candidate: 0.0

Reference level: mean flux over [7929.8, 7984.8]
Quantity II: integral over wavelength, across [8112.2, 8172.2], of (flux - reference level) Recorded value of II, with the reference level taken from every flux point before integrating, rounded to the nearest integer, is 15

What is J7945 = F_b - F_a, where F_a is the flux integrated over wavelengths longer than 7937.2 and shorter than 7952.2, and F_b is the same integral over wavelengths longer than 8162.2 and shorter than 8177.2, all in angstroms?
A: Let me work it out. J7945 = 10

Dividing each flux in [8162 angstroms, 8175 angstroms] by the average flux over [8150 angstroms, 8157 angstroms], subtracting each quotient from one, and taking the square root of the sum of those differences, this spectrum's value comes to 0.29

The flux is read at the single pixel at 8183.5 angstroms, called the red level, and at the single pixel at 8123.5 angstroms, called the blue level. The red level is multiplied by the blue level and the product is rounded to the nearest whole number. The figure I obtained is 145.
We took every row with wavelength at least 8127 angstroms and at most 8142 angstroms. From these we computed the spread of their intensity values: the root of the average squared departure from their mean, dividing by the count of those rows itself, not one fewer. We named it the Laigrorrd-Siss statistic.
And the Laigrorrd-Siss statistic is 0.26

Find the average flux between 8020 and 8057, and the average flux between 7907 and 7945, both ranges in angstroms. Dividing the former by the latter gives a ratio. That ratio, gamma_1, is 1.02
